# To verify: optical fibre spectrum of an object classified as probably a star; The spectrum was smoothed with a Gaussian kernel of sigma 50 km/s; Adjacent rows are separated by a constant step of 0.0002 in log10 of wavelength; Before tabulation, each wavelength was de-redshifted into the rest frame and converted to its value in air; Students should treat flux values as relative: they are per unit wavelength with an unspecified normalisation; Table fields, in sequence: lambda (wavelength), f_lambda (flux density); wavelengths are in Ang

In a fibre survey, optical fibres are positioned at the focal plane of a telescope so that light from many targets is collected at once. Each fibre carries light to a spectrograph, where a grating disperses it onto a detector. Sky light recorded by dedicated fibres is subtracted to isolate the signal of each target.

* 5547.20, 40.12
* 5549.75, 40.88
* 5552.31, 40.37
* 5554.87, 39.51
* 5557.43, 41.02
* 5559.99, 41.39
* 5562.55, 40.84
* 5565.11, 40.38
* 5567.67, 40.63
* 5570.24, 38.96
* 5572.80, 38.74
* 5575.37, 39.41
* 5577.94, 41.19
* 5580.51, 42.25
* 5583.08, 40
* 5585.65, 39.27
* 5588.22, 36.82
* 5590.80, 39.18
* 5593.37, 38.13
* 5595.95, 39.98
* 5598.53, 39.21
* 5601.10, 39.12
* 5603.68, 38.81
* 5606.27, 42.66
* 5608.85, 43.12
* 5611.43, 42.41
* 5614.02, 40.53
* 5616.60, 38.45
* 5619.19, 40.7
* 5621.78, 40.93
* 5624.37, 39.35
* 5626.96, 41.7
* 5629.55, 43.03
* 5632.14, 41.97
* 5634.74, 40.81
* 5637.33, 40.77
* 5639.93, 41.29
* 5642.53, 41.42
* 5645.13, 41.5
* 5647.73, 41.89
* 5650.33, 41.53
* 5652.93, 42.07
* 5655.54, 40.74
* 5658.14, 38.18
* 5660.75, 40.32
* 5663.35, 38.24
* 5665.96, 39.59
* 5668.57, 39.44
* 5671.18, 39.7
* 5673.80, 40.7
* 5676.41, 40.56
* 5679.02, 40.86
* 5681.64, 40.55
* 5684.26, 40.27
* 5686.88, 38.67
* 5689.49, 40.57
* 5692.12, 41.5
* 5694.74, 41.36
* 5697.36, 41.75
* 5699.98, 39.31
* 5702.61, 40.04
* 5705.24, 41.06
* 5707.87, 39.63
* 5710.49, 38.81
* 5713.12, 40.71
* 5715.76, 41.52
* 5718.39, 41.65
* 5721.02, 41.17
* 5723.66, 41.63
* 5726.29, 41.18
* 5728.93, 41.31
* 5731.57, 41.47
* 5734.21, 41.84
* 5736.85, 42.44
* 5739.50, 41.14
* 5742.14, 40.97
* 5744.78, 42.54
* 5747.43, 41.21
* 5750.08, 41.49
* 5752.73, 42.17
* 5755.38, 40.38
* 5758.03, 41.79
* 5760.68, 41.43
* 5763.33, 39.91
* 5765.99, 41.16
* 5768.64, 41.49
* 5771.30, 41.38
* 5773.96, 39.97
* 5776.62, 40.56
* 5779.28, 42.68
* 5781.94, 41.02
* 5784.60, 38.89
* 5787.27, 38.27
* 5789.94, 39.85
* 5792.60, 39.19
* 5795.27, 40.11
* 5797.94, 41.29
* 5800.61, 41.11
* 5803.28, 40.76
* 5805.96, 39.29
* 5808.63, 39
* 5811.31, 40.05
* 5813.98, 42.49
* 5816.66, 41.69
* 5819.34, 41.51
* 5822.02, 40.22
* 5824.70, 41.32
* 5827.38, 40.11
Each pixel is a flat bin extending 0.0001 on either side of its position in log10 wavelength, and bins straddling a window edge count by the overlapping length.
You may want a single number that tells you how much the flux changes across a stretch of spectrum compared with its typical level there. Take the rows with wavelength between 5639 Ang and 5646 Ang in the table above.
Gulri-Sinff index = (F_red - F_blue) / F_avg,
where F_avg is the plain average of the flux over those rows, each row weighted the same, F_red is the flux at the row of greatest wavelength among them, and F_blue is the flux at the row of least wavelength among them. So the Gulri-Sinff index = 0.01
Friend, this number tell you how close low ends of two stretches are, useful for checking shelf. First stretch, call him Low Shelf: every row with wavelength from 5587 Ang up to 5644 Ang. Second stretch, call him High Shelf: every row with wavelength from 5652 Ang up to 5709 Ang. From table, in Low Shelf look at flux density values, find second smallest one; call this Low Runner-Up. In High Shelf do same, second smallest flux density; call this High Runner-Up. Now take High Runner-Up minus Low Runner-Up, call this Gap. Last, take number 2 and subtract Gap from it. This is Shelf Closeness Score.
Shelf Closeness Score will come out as 1.9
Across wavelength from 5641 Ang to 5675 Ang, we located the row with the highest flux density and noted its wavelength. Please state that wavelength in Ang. 5652.93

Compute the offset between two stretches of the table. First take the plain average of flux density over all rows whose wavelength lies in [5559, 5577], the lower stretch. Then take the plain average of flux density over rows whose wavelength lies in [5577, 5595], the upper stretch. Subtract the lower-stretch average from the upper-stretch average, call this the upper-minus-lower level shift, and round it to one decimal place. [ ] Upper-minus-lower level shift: -0.5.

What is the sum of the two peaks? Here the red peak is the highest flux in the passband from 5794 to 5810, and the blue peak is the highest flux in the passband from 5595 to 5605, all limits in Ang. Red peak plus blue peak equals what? 81.3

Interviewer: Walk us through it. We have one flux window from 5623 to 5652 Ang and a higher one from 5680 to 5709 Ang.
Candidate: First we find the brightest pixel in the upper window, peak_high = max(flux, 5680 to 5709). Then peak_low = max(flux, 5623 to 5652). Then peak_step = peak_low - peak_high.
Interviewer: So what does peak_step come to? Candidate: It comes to 1.3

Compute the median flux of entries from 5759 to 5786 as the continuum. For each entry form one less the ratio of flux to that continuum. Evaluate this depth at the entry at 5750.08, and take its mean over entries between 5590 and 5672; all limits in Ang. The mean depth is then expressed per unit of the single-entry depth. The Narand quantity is -1.4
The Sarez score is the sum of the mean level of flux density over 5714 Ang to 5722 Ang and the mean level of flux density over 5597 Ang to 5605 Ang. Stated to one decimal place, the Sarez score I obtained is 80.5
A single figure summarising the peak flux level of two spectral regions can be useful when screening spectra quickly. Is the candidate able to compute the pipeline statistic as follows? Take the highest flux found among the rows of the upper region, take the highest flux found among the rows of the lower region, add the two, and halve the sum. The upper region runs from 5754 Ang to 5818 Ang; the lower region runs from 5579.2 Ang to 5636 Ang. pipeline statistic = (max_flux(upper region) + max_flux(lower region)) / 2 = 42.9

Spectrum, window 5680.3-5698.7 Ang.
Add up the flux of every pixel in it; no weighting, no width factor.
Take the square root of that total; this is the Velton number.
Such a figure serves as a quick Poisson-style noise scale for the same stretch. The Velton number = 16.9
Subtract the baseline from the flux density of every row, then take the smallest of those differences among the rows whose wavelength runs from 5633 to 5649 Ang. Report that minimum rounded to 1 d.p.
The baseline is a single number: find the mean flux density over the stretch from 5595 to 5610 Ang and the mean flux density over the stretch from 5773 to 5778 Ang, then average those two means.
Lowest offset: 0.4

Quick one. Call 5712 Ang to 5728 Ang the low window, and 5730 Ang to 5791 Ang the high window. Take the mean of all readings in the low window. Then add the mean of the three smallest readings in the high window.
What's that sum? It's 80.3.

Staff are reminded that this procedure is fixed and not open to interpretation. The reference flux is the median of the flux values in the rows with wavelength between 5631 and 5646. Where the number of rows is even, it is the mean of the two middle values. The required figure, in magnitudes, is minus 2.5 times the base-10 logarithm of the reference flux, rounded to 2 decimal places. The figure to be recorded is -4.04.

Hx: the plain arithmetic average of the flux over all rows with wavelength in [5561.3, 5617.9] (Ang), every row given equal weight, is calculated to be 40.0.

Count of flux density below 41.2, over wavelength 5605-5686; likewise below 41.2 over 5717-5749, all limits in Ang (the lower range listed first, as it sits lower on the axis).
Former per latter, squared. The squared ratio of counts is 23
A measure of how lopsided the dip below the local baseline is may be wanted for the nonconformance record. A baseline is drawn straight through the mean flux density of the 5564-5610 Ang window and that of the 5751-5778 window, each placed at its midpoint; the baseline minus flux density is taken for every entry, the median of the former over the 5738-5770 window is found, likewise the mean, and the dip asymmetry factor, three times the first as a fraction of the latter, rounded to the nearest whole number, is 3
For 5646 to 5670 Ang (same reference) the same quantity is 1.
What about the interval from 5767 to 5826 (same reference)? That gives 2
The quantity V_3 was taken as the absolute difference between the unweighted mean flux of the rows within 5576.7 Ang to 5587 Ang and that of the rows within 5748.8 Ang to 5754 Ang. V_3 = 1.2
